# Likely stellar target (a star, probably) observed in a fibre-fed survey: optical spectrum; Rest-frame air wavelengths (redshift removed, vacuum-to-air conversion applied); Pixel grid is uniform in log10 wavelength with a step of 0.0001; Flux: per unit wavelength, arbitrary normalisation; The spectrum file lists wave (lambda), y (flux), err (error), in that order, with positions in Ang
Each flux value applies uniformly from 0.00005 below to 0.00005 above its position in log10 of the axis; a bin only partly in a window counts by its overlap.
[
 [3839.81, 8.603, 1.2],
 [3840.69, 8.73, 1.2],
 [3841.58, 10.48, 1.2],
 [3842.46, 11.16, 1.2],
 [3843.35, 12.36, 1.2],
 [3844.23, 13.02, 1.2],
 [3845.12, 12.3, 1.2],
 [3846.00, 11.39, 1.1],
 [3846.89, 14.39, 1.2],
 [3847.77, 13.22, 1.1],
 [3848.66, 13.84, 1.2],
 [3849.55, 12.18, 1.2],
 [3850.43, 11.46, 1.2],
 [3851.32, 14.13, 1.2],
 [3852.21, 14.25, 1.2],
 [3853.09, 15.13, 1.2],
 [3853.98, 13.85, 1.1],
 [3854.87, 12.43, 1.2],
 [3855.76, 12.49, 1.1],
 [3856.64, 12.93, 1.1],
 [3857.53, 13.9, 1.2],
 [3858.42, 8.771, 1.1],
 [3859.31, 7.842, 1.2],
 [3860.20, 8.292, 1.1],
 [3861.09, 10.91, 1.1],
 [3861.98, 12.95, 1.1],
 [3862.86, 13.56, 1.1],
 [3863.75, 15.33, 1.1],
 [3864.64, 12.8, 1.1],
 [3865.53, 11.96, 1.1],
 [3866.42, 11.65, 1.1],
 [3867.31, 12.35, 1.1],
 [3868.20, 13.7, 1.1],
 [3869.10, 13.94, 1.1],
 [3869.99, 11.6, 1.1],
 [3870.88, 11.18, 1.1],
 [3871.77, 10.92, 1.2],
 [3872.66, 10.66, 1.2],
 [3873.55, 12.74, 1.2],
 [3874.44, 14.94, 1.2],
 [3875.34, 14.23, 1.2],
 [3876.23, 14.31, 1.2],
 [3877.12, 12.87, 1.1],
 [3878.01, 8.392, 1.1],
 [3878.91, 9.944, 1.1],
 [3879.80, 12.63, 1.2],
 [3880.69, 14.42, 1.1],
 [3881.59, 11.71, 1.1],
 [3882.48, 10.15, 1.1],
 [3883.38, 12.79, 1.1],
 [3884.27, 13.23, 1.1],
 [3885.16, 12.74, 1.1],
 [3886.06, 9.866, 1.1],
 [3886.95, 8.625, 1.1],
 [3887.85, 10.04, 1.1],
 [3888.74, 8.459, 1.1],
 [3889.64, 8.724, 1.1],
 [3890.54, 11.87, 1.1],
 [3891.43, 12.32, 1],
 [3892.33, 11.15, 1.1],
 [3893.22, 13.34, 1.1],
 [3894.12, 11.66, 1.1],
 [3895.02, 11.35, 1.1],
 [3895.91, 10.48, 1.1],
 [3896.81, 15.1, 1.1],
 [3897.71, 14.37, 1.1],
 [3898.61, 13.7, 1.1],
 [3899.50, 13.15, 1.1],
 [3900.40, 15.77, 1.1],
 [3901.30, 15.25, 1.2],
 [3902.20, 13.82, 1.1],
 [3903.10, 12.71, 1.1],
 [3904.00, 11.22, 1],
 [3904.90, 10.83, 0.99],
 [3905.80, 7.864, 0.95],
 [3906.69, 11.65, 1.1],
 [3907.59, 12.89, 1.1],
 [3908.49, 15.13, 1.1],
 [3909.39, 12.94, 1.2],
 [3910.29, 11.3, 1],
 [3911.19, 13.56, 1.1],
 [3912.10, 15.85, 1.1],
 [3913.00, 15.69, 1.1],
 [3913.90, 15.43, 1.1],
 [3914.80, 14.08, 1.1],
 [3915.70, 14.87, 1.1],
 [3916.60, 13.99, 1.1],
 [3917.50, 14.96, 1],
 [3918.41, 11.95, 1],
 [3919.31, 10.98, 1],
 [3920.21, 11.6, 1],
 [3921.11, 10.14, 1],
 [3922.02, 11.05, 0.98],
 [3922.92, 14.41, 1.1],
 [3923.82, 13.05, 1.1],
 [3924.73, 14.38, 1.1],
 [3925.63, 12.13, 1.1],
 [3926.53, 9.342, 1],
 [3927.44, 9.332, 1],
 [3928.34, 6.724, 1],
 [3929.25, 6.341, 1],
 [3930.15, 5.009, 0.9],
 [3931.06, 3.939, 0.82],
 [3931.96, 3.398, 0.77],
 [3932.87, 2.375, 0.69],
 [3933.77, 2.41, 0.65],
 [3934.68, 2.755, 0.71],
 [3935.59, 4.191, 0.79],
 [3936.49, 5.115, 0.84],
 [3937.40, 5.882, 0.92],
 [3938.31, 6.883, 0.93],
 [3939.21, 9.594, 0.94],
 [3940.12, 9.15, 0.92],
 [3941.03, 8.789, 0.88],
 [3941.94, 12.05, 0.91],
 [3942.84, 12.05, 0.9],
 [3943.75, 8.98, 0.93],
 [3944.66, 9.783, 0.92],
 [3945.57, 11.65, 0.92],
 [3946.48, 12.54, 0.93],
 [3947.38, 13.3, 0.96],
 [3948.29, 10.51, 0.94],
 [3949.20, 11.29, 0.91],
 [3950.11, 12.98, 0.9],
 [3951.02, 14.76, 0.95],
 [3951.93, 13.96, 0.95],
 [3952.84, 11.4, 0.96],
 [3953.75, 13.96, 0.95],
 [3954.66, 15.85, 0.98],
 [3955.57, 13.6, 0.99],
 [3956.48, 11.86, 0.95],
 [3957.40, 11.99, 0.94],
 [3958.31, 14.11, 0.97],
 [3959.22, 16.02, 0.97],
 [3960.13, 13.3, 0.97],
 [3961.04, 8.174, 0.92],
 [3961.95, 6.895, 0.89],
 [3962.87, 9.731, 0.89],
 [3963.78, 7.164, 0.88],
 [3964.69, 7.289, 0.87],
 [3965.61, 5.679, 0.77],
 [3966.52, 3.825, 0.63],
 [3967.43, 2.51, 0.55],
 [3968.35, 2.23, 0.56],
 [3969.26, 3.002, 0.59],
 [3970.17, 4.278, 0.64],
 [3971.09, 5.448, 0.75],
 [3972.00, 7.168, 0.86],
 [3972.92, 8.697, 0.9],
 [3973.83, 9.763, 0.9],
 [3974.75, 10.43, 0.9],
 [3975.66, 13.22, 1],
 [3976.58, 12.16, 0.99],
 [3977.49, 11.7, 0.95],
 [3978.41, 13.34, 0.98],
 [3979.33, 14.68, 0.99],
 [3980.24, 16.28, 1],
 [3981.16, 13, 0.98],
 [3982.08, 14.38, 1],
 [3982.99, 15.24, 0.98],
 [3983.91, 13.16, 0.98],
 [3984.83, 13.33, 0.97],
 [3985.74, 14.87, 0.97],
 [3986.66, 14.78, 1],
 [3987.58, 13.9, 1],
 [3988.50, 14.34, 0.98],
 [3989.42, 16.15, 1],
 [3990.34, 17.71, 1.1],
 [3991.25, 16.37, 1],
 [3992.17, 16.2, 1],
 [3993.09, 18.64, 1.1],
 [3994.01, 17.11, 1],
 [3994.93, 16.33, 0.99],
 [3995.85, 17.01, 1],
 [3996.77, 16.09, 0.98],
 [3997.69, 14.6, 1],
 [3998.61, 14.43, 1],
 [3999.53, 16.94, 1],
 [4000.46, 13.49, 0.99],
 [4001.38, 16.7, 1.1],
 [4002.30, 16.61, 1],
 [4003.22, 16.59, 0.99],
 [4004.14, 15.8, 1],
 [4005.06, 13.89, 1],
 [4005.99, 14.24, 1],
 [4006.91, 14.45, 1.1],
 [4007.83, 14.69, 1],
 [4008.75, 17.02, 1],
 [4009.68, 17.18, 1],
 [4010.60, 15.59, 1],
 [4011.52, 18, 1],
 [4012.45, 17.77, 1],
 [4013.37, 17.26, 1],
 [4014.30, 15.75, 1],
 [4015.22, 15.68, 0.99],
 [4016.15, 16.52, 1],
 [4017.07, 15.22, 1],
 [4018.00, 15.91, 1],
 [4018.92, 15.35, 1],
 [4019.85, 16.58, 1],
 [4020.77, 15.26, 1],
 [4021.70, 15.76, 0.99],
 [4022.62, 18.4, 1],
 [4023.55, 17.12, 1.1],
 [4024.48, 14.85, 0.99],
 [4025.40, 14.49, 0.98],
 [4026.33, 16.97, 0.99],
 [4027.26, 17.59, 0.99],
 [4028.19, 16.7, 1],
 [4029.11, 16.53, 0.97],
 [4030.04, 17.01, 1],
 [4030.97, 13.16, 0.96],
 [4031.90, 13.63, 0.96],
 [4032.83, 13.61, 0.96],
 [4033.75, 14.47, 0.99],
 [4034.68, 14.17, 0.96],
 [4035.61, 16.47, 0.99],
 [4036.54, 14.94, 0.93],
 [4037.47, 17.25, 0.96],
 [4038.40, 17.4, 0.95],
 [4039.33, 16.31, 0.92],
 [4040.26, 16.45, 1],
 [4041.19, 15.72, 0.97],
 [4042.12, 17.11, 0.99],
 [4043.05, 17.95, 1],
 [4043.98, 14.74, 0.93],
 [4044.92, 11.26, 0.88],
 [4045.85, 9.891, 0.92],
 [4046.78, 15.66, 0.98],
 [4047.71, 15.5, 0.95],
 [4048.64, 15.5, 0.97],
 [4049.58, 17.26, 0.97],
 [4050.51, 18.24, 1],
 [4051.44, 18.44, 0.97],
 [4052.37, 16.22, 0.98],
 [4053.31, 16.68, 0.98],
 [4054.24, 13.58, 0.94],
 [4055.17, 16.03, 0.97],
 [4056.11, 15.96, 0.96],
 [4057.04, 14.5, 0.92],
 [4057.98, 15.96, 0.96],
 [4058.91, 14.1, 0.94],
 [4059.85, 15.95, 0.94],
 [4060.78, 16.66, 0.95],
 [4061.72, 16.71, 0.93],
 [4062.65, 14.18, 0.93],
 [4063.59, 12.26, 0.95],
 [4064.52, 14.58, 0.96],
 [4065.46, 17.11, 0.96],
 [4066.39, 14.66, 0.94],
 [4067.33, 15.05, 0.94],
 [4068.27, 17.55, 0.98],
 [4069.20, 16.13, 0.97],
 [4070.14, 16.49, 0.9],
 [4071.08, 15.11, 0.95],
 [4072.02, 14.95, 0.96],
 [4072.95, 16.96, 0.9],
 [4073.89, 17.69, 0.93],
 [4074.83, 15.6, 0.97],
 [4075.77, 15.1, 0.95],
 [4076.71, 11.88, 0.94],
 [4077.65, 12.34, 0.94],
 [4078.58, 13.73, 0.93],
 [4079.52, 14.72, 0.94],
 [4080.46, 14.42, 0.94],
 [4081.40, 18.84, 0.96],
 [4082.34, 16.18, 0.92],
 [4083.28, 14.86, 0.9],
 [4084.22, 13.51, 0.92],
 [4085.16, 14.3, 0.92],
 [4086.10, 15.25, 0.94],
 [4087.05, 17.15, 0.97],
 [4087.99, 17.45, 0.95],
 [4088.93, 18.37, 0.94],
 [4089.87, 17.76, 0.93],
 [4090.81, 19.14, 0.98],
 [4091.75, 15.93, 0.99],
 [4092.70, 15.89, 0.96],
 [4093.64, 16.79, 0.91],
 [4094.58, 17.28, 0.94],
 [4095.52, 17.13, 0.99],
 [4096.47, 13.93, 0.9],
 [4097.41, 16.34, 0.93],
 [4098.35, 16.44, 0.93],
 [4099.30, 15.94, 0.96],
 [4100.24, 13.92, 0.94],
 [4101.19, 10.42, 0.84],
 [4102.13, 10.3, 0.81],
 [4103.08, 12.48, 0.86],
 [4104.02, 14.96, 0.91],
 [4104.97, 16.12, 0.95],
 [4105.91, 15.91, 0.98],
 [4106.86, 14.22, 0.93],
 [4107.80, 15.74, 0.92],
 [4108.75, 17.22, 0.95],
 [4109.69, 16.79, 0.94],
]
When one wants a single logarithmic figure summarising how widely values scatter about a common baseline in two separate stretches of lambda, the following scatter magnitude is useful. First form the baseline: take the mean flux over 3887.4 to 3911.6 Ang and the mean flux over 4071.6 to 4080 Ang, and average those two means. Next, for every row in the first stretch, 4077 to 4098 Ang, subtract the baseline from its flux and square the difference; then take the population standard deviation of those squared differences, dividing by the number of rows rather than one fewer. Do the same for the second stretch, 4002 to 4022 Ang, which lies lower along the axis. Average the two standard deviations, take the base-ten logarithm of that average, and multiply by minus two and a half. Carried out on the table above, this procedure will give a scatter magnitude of -2.2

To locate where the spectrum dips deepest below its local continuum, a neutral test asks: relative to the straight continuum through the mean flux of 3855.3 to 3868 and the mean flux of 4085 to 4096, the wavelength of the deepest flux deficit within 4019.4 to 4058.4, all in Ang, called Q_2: 4045.85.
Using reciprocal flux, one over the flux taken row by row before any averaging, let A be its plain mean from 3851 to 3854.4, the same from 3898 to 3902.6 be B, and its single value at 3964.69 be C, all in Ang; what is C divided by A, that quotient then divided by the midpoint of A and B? 28.1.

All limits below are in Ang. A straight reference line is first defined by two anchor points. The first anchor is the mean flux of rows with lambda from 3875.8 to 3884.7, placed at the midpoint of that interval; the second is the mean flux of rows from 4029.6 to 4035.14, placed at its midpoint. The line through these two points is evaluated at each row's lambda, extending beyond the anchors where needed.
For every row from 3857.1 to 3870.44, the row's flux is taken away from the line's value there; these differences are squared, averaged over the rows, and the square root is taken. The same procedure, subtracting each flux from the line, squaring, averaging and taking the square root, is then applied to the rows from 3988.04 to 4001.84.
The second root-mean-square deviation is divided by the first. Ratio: 1.3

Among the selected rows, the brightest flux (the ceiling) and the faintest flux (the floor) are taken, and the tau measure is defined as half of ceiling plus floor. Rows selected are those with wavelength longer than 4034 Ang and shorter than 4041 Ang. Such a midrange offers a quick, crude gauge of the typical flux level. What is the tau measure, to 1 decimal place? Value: 15.8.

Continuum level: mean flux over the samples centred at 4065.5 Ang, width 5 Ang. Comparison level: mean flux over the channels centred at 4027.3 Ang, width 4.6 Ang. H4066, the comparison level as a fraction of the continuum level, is 1.1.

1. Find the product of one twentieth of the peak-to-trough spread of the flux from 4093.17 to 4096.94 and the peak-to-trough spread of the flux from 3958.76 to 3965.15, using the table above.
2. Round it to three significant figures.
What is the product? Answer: 1.53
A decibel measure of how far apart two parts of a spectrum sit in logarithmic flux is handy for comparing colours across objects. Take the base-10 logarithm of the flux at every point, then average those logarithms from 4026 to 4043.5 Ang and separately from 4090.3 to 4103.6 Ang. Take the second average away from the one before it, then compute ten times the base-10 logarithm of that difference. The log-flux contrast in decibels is -16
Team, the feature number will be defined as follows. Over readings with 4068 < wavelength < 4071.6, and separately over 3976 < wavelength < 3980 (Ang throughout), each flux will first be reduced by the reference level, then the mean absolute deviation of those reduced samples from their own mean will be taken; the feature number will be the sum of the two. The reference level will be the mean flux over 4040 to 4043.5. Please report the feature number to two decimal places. 1.74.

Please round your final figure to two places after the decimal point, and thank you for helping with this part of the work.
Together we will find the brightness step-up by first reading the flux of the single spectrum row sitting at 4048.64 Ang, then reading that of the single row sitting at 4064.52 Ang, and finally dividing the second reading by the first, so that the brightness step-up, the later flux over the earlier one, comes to 0.94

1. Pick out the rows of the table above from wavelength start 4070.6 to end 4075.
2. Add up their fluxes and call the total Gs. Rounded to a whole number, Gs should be 80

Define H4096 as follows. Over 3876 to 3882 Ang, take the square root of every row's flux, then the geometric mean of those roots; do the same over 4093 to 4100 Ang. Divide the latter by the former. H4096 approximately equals 1.2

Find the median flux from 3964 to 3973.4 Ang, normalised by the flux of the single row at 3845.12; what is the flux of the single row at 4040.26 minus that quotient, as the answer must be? 16.1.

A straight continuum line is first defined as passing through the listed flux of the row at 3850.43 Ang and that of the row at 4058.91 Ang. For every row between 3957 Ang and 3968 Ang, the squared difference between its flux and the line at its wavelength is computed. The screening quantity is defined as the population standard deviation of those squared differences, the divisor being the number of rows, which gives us 33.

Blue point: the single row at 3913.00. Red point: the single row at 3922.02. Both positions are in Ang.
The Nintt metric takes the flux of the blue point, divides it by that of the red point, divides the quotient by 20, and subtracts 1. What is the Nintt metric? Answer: -0.929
